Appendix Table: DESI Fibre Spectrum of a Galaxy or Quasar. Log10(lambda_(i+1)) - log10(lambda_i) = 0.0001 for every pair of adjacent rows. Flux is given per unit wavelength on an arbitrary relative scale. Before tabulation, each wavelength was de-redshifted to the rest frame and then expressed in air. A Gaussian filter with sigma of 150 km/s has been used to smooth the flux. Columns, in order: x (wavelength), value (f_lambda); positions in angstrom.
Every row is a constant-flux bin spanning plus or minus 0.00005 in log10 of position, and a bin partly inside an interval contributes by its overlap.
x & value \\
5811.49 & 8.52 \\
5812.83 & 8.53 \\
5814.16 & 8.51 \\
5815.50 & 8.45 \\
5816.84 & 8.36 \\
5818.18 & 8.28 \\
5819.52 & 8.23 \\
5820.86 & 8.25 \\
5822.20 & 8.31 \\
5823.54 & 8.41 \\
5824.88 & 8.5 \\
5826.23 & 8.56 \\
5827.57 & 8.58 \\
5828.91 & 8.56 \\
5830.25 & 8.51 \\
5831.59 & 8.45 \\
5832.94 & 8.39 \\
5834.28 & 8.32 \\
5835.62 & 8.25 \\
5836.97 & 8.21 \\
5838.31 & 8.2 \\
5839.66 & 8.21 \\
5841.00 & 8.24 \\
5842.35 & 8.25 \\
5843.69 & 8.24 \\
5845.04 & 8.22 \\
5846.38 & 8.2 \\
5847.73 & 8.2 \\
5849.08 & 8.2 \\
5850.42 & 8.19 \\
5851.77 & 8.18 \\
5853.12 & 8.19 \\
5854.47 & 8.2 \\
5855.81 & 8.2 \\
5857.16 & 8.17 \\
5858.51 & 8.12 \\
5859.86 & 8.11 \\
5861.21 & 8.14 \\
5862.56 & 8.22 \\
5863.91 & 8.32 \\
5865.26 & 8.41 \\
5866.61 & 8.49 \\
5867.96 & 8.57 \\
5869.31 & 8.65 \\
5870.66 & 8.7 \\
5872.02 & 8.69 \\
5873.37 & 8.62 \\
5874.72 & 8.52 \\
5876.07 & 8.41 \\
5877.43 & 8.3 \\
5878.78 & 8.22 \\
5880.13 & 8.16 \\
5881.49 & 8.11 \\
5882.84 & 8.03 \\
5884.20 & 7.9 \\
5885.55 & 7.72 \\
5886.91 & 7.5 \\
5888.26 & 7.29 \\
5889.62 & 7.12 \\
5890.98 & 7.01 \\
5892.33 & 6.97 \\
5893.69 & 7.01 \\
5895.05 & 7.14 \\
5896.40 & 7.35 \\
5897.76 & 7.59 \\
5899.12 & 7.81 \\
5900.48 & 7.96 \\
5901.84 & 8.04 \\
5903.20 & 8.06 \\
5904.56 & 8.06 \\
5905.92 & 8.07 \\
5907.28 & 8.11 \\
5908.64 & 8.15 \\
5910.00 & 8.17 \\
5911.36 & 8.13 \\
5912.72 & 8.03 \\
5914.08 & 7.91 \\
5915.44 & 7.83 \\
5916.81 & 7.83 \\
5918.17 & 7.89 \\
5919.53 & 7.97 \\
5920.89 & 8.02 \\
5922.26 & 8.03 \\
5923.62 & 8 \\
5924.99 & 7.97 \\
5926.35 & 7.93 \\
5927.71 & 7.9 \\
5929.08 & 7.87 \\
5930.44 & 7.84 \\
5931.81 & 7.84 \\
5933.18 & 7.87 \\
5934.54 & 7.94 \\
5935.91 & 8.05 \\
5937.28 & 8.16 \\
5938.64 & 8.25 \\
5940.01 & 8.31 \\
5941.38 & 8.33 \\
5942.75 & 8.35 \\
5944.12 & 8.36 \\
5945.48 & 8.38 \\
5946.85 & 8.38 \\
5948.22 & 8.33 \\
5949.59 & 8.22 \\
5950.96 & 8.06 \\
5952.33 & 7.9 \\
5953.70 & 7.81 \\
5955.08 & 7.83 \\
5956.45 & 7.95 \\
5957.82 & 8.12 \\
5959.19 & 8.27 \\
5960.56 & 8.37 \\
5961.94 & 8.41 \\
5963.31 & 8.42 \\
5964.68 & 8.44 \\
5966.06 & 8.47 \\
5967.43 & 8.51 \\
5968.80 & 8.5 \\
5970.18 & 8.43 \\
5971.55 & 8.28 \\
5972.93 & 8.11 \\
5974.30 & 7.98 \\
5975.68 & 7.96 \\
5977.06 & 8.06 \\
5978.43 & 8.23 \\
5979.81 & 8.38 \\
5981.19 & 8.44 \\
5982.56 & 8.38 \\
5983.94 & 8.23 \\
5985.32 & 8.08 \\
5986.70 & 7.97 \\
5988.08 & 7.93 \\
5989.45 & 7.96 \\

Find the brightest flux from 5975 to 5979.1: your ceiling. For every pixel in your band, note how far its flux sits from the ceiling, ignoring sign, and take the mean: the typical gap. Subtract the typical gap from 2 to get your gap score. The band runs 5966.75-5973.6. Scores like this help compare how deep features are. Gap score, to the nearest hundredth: 1.82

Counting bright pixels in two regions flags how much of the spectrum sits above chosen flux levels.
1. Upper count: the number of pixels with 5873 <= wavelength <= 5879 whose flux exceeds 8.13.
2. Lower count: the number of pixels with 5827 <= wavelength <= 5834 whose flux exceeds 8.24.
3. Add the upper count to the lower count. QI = 10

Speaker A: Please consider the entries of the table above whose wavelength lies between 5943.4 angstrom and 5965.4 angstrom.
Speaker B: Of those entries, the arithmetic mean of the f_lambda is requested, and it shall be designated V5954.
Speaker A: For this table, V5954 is 8.20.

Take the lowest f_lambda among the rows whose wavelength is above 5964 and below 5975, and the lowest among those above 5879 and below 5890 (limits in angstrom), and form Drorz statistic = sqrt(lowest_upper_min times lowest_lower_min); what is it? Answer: 7.5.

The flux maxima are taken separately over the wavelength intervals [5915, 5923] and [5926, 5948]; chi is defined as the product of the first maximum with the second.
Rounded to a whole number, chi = 67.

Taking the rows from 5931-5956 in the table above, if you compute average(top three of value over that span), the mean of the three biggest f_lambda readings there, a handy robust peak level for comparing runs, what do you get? 8.37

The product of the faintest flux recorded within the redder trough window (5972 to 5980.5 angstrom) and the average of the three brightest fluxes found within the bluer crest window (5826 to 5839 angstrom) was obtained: 68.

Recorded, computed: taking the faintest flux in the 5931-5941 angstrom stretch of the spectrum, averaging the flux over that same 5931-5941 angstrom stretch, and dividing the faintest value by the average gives 0.973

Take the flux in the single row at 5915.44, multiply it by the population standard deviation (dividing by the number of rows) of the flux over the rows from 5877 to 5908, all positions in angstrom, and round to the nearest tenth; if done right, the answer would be 3.4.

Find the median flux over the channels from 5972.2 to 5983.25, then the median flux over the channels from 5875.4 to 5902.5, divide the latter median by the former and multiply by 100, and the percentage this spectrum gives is 95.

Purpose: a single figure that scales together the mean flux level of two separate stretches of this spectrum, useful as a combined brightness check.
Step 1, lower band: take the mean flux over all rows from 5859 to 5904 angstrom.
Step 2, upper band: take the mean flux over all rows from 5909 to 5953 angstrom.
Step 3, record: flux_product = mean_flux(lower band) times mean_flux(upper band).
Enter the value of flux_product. 64.3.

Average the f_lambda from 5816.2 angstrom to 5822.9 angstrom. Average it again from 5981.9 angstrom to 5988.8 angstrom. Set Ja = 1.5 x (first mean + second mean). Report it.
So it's 24.6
